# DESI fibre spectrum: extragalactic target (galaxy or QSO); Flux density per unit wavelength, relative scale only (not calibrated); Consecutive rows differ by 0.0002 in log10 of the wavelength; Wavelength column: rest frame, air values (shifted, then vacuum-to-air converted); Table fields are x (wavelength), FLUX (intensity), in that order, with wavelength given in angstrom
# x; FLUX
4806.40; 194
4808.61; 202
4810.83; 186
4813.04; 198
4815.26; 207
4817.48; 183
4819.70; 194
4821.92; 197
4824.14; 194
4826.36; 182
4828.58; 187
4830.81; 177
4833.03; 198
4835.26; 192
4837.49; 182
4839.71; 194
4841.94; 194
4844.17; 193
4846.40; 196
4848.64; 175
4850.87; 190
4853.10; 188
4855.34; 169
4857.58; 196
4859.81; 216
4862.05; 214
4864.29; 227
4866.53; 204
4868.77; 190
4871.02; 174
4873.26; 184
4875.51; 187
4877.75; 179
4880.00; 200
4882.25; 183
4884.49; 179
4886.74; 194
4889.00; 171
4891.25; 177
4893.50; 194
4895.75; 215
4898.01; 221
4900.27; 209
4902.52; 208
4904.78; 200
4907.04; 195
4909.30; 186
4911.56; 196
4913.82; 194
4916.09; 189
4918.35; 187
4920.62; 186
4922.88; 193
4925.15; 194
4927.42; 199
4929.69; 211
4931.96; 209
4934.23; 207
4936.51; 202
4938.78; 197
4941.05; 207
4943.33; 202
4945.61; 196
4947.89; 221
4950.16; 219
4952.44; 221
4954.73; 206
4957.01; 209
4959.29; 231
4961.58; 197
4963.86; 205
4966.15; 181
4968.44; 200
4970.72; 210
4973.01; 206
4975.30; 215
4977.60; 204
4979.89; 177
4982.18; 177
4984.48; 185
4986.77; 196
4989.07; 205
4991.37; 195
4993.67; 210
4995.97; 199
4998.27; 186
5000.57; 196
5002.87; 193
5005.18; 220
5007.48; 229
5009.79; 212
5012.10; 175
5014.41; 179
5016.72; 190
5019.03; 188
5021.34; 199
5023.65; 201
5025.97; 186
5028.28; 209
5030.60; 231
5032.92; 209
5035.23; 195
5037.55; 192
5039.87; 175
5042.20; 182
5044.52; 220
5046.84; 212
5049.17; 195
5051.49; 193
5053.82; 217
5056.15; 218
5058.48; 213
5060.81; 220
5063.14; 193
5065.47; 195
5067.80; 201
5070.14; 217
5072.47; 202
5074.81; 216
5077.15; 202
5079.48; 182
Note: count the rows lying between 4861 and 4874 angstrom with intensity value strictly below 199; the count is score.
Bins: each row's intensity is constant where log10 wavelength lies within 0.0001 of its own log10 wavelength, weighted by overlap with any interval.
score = 3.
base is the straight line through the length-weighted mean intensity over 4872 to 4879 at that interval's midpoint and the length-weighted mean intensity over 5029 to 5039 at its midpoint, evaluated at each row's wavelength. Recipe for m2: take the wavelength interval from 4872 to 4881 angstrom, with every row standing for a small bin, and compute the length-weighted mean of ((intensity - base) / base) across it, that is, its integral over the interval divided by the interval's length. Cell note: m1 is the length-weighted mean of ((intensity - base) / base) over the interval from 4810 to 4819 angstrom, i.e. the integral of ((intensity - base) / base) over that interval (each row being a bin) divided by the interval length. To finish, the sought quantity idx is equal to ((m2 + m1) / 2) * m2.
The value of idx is 0.0012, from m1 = 0.11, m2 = 0.02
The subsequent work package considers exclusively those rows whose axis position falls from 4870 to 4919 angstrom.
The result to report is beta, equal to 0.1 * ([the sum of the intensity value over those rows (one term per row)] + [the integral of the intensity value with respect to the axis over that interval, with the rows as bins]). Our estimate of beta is 1363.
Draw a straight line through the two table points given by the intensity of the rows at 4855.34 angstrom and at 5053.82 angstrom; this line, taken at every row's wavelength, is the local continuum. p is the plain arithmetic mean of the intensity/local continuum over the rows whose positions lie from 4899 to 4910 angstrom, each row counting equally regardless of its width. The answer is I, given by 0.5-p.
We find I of -0.60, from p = 1.10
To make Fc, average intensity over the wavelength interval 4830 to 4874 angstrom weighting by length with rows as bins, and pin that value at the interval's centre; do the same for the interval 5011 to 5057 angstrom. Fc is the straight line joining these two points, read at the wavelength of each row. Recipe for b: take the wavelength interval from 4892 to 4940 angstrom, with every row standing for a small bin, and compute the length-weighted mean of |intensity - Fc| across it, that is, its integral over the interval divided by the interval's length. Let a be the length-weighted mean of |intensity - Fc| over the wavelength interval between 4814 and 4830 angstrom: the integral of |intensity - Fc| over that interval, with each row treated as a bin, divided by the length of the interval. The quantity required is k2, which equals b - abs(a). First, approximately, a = 7.1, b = 8.3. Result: 1.2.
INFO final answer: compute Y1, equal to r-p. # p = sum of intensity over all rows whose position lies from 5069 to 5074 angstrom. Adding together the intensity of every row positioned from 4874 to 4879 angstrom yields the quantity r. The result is -53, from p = 419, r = 366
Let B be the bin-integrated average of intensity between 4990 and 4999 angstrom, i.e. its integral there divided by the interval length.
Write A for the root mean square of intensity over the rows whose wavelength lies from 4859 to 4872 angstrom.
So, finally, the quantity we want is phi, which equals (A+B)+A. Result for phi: 608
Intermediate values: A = 205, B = 198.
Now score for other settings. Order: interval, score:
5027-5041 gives 3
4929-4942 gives 1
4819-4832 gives 6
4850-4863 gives 4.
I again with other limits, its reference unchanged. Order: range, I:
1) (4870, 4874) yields -0.53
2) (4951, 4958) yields -0.60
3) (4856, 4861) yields -0.71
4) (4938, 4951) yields -0.59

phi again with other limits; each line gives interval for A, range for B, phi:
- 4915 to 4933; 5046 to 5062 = 602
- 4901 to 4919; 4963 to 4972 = 588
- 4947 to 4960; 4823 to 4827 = 625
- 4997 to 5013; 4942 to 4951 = 614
